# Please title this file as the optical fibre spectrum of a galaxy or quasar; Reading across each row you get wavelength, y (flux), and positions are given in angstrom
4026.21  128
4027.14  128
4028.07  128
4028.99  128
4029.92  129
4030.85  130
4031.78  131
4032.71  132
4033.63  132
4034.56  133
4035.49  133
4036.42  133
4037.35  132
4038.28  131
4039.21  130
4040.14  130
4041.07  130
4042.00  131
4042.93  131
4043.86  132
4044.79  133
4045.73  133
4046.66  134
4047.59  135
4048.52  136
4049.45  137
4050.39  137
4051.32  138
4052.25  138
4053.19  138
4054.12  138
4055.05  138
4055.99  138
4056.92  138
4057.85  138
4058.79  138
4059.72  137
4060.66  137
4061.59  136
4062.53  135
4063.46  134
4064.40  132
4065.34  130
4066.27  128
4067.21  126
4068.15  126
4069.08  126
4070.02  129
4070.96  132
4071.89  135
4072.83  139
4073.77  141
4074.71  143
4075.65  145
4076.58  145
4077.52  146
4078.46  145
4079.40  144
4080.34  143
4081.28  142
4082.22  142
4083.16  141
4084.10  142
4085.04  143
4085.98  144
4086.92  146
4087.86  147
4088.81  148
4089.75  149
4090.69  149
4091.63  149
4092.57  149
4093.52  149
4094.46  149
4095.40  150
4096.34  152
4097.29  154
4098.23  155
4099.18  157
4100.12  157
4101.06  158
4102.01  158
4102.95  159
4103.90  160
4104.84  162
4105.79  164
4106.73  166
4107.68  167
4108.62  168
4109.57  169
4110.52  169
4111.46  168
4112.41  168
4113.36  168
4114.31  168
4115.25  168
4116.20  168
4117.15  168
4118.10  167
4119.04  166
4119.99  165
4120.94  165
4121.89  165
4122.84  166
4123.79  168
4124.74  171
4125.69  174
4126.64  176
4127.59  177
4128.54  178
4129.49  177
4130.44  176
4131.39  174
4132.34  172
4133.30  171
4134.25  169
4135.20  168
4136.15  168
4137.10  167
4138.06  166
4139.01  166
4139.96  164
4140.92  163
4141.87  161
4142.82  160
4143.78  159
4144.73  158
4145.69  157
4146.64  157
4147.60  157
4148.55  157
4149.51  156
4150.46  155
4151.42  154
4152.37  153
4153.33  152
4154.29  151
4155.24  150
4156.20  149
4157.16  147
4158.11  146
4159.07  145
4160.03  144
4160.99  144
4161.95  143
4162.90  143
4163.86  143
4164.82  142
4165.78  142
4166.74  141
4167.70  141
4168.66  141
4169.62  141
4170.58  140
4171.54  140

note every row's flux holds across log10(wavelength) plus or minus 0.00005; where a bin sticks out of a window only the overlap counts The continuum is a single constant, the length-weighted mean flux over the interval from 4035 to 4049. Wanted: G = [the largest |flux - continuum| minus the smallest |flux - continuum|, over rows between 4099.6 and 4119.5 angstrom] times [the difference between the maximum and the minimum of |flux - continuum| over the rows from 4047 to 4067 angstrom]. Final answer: 65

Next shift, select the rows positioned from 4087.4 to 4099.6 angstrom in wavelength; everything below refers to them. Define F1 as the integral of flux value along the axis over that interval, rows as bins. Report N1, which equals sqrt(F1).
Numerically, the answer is 42.8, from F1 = 1835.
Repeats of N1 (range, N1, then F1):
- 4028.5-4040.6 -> 39.8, 1587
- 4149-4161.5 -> 43.2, 1870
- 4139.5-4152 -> 44.5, 1978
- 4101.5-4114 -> 45.4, 2062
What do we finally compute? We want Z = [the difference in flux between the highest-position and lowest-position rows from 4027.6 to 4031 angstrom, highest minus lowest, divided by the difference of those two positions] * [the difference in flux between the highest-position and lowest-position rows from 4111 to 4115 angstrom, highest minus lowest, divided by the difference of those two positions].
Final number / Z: 0.0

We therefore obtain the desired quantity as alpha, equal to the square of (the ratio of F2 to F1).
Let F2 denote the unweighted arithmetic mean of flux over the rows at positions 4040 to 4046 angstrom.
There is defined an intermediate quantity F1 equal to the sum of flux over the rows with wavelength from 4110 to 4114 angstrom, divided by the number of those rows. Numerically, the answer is 0.61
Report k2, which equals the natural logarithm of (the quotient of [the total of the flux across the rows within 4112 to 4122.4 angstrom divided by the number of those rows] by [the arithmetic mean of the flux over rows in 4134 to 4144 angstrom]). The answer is 0.01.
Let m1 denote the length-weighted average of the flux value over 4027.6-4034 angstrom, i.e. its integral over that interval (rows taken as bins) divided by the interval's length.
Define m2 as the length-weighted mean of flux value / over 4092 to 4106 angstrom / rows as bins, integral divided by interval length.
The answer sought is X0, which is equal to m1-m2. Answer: -25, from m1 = 130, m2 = 155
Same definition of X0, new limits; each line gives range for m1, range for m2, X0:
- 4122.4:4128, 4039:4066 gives 37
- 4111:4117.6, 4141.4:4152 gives 10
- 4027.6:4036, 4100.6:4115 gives -34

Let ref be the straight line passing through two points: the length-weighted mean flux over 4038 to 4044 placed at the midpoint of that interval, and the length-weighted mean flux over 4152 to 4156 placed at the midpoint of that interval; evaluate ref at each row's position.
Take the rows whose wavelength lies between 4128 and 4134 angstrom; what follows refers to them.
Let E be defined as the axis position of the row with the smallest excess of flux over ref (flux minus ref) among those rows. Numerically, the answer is 4133.30 angstrom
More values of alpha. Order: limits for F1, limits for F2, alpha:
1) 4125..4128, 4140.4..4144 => 0.84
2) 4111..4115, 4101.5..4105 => 0.90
